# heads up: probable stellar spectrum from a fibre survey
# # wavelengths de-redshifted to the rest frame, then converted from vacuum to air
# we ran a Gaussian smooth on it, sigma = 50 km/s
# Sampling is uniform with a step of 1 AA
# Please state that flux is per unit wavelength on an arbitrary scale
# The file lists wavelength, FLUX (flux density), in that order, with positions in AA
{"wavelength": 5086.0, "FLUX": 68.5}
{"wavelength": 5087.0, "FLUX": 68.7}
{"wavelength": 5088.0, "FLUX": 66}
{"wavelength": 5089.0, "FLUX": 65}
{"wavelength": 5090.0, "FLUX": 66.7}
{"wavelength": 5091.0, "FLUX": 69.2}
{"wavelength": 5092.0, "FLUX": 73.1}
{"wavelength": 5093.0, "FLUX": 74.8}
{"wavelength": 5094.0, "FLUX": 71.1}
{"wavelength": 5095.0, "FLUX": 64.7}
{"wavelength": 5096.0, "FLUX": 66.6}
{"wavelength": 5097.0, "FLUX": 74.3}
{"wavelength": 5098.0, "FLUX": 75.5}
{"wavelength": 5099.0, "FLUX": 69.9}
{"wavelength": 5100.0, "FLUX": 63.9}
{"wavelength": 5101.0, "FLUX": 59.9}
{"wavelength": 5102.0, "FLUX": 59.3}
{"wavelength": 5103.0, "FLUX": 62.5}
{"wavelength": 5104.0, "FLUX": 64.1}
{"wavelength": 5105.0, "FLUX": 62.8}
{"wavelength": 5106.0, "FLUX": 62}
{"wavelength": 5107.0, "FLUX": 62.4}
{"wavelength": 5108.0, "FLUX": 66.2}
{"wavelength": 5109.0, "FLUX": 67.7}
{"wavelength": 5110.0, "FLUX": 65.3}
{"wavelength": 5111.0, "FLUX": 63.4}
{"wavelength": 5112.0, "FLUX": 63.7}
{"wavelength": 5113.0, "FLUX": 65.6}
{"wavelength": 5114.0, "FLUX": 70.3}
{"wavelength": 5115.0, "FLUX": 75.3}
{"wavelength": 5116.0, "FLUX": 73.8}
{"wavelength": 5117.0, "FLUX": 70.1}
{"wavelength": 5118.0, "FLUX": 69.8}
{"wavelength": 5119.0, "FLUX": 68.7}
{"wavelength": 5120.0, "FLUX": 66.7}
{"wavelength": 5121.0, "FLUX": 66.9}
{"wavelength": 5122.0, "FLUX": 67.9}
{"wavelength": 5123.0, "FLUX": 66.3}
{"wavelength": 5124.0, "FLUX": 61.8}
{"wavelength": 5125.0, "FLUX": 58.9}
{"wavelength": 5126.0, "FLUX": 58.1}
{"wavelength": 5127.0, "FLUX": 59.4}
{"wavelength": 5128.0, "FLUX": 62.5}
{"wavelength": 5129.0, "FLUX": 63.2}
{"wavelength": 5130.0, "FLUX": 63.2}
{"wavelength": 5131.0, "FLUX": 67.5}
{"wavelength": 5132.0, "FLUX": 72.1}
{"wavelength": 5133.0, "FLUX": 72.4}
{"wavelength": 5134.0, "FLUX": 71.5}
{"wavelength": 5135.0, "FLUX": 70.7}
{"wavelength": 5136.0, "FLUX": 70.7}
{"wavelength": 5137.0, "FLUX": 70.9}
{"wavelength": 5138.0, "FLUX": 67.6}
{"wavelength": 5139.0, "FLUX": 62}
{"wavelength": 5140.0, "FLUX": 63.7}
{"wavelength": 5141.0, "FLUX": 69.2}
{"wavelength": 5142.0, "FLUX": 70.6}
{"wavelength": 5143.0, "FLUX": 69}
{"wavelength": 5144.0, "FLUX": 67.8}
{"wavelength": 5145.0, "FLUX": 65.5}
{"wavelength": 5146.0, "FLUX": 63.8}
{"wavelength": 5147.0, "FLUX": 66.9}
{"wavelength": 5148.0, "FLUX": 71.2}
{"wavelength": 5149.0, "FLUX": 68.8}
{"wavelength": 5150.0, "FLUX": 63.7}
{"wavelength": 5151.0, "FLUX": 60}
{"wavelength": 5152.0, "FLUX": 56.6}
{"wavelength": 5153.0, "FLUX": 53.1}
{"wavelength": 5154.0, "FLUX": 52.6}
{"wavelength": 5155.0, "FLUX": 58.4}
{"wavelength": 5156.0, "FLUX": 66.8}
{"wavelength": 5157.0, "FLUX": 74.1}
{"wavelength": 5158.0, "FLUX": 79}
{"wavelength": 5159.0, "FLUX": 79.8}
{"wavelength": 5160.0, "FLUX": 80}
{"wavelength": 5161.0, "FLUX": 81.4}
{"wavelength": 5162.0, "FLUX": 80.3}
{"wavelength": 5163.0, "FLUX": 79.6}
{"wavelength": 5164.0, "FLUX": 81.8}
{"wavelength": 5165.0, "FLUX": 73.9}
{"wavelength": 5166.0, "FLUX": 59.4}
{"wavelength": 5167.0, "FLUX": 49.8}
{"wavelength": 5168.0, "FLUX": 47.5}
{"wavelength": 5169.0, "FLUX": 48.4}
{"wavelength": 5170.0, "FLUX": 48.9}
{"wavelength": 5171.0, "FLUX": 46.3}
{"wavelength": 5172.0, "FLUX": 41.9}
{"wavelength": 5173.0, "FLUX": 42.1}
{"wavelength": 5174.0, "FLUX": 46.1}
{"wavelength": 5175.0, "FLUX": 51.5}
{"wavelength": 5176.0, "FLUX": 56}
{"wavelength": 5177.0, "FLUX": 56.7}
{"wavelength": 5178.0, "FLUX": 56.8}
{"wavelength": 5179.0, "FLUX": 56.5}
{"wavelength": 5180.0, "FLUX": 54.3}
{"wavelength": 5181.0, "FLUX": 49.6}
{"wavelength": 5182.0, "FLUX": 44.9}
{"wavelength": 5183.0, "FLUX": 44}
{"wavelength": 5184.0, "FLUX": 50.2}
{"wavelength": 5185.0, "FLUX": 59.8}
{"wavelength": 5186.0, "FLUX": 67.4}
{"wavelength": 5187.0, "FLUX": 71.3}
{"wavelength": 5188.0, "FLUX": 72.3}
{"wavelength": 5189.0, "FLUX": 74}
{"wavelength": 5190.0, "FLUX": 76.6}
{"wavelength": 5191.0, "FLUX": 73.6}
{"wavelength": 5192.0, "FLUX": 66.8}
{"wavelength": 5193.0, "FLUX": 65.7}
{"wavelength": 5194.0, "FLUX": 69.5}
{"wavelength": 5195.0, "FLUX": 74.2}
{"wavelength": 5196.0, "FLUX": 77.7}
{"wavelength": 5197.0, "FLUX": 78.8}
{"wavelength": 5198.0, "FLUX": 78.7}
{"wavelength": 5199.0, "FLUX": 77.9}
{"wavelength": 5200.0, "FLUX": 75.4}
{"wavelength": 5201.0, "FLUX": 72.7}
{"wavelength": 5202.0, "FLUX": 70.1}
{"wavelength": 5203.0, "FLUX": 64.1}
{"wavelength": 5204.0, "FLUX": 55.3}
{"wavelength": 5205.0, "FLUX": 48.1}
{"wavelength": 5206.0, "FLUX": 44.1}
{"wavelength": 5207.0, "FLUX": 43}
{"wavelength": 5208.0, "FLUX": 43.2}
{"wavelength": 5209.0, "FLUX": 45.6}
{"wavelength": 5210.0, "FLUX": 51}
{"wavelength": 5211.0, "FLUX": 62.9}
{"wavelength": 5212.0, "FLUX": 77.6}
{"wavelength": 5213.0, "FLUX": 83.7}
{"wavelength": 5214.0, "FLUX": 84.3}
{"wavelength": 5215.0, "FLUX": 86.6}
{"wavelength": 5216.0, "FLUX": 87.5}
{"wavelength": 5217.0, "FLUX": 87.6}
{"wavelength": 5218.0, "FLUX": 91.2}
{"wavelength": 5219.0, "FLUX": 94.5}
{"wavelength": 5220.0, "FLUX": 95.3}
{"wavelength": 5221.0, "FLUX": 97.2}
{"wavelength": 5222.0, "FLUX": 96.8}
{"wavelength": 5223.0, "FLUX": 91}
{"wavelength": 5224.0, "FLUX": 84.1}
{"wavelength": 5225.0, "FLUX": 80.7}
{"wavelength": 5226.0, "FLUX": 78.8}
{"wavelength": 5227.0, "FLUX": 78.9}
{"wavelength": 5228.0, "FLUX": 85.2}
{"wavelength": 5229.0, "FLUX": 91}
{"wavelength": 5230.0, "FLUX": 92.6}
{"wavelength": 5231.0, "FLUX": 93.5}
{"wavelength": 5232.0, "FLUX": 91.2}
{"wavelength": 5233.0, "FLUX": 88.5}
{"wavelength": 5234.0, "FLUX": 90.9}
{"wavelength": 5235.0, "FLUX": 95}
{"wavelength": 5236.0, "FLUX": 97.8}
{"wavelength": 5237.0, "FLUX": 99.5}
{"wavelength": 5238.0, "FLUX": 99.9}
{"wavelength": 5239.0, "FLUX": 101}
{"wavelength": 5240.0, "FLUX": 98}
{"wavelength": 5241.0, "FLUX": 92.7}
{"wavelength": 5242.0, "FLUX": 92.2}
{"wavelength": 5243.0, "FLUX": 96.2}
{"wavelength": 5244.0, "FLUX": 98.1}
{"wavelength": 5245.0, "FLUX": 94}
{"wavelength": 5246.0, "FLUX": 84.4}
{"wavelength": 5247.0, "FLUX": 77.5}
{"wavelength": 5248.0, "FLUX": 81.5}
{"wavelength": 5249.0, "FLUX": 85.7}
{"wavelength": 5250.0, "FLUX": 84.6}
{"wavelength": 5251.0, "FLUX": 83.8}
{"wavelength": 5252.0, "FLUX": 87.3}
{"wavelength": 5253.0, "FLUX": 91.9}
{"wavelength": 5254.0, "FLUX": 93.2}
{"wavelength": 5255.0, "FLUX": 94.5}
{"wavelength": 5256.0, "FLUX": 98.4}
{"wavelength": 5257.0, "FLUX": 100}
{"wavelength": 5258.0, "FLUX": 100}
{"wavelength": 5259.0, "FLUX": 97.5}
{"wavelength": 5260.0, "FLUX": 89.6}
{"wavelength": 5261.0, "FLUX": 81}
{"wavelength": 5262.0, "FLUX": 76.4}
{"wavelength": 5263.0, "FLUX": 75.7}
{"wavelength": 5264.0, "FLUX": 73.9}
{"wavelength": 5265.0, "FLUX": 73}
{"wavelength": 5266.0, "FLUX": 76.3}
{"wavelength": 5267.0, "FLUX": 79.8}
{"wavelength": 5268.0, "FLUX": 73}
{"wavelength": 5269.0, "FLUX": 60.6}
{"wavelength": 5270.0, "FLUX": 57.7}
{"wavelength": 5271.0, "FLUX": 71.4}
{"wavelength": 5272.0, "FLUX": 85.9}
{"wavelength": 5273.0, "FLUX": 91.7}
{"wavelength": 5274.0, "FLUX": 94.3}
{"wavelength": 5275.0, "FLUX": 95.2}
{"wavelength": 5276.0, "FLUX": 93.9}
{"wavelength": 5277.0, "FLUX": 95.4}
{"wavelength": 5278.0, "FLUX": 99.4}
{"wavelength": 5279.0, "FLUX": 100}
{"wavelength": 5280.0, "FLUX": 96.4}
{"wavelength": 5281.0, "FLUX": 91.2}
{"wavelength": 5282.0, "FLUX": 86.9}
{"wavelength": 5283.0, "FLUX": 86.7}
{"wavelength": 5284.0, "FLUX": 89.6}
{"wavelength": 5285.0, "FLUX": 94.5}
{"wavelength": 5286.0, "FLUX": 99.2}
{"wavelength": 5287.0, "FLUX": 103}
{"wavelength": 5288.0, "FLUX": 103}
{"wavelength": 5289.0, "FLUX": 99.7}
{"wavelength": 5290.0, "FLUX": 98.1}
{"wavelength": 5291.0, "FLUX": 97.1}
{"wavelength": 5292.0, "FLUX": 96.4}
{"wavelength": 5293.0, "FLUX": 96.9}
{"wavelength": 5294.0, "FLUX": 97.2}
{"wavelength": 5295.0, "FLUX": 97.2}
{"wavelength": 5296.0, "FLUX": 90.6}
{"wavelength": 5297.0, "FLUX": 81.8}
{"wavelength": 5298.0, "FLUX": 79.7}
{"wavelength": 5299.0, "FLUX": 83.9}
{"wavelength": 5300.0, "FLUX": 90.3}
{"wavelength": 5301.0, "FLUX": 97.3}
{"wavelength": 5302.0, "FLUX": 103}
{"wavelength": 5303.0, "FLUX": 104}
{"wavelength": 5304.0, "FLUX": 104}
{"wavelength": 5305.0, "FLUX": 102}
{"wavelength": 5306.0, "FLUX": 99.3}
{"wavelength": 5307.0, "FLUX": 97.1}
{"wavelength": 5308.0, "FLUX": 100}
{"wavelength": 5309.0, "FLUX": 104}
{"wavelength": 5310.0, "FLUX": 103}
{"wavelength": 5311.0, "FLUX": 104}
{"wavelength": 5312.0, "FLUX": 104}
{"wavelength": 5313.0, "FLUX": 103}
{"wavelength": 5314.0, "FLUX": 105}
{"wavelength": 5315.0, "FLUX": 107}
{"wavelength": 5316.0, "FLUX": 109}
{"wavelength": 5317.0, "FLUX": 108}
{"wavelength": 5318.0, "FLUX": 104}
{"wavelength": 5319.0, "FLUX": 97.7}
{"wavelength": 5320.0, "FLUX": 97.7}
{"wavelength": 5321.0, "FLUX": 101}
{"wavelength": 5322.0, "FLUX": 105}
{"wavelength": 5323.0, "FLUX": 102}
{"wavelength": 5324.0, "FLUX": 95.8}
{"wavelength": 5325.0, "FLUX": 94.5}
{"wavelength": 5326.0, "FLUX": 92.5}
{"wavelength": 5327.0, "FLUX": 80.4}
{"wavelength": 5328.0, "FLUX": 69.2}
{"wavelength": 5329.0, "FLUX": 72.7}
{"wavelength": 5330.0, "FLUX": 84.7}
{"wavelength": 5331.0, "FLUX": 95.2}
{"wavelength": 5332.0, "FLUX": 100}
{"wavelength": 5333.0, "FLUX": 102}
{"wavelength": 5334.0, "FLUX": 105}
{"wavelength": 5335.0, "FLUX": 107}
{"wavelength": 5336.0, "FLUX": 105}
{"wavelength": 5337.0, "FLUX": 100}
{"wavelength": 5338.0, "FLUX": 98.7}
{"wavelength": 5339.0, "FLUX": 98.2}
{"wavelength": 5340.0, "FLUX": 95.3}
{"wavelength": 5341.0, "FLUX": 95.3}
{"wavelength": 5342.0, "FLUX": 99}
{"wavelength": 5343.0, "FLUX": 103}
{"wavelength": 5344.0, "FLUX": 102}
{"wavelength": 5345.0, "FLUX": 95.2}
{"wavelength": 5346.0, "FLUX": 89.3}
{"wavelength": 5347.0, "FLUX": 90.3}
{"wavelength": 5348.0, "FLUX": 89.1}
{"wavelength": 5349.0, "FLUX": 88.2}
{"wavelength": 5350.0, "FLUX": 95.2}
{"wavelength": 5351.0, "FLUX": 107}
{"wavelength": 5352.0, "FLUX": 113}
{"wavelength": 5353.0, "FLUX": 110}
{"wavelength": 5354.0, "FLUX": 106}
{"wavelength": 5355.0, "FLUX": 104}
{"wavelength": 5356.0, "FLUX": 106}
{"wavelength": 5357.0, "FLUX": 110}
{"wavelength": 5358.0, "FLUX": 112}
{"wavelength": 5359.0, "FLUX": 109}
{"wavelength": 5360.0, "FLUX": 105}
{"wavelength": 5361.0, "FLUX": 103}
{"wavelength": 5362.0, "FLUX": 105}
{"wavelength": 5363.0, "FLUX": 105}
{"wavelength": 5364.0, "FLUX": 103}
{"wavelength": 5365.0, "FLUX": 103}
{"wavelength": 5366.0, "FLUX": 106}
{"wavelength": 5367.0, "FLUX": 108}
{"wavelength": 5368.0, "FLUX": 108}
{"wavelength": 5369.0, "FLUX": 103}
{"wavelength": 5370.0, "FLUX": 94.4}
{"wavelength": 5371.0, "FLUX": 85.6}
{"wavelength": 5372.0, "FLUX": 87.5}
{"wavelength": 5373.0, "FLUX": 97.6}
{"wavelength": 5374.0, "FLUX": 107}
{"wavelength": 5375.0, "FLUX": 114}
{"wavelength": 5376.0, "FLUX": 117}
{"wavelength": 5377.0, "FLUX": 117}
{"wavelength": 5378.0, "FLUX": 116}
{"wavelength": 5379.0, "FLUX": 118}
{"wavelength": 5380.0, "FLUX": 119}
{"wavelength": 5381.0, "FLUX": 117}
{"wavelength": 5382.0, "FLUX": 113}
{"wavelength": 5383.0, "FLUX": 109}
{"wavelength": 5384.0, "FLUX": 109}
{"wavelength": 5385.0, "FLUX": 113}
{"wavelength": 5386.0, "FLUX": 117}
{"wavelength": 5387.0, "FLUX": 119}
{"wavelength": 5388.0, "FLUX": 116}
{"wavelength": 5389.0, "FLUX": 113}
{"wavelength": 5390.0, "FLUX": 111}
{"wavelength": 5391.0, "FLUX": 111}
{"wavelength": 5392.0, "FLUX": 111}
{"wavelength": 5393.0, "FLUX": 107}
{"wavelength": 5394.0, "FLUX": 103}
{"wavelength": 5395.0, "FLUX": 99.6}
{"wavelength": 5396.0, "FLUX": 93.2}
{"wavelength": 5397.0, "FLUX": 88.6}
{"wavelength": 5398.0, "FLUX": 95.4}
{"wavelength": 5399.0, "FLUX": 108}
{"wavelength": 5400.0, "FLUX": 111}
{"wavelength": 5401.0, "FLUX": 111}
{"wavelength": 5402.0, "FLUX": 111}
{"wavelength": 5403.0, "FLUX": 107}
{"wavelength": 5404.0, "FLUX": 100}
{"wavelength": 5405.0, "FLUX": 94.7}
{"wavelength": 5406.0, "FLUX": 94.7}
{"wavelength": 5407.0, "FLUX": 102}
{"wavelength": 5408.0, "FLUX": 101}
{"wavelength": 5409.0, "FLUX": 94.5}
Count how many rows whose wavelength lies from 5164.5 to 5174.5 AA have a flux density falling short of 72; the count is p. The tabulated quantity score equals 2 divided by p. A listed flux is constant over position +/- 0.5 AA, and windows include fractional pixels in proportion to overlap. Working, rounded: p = 9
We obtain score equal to 0.22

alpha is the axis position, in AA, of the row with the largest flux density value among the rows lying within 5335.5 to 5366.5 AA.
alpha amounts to 5352.0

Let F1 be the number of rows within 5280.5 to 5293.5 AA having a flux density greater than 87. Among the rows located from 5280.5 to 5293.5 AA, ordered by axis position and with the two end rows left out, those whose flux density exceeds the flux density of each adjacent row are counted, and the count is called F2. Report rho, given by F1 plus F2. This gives 11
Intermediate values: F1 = 11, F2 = 0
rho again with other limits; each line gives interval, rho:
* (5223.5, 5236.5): 9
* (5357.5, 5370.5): 13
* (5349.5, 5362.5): 15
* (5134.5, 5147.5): 2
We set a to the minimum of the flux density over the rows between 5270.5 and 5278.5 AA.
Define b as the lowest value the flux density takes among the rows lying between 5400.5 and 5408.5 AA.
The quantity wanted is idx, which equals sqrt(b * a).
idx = 82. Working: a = 71.4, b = 94.7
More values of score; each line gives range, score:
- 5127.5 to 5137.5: 0.25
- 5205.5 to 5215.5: 0.33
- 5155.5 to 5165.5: 2.00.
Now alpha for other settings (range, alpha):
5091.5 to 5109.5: 5098.0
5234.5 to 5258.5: 5239.0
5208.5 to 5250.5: 5239.0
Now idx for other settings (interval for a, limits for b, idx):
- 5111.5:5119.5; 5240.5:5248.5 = 70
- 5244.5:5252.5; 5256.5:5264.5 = 76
